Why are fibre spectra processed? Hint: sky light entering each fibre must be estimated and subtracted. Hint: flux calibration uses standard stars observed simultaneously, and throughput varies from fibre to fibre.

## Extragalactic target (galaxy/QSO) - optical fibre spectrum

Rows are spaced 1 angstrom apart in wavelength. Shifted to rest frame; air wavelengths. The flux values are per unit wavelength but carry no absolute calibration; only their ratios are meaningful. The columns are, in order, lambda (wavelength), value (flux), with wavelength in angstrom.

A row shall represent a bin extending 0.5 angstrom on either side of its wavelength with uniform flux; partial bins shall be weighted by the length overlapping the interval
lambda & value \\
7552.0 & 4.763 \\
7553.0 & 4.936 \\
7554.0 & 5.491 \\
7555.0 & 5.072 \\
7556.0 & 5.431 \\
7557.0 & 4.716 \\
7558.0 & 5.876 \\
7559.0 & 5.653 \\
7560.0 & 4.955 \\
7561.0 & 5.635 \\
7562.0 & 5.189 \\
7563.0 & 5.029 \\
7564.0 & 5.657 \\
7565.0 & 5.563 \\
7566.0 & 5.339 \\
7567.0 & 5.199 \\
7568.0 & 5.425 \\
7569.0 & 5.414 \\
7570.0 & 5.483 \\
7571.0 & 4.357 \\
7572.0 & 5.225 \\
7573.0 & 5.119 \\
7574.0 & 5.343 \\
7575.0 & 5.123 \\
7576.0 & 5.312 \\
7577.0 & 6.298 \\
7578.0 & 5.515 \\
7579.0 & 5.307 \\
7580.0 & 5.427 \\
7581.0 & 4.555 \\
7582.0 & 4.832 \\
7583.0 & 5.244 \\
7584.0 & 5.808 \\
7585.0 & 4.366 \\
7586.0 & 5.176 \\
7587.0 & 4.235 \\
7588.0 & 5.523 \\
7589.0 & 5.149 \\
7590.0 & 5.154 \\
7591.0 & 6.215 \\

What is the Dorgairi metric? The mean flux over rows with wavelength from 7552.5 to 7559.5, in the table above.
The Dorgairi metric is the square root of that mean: 2.30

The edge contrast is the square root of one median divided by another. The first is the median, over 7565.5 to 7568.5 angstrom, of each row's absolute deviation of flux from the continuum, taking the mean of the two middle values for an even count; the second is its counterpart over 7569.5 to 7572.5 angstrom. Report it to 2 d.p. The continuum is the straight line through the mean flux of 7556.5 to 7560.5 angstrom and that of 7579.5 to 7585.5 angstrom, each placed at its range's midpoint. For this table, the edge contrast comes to 0.63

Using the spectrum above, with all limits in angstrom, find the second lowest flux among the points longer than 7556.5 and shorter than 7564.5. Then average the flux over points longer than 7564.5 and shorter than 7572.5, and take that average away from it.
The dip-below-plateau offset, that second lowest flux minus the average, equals -0.30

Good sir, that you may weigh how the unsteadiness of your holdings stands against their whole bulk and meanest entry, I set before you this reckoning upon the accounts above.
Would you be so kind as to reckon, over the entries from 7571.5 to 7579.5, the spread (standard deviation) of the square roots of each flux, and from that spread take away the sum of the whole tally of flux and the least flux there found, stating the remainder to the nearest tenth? -48.3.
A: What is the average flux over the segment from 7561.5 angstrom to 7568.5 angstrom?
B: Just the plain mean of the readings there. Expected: 5.34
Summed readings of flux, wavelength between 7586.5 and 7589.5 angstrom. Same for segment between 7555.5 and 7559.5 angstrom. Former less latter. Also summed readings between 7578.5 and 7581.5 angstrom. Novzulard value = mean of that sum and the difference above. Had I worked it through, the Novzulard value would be 4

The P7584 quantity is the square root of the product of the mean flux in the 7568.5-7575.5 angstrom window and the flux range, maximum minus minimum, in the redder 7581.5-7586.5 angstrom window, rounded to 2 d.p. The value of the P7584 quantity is 2.73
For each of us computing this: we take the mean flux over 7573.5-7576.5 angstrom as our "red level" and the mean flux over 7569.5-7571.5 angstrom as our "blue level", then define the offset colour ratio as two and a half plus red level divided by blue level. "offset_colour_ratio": 3.57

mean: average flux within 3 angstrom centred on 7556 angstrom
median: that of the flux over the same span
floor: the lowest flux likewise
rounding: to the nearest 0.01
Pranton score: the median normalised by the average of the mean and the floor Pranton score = 1.04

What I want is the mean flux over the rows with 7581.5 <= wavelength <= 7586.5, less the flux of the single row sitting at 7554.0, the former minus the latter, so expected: -0.4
